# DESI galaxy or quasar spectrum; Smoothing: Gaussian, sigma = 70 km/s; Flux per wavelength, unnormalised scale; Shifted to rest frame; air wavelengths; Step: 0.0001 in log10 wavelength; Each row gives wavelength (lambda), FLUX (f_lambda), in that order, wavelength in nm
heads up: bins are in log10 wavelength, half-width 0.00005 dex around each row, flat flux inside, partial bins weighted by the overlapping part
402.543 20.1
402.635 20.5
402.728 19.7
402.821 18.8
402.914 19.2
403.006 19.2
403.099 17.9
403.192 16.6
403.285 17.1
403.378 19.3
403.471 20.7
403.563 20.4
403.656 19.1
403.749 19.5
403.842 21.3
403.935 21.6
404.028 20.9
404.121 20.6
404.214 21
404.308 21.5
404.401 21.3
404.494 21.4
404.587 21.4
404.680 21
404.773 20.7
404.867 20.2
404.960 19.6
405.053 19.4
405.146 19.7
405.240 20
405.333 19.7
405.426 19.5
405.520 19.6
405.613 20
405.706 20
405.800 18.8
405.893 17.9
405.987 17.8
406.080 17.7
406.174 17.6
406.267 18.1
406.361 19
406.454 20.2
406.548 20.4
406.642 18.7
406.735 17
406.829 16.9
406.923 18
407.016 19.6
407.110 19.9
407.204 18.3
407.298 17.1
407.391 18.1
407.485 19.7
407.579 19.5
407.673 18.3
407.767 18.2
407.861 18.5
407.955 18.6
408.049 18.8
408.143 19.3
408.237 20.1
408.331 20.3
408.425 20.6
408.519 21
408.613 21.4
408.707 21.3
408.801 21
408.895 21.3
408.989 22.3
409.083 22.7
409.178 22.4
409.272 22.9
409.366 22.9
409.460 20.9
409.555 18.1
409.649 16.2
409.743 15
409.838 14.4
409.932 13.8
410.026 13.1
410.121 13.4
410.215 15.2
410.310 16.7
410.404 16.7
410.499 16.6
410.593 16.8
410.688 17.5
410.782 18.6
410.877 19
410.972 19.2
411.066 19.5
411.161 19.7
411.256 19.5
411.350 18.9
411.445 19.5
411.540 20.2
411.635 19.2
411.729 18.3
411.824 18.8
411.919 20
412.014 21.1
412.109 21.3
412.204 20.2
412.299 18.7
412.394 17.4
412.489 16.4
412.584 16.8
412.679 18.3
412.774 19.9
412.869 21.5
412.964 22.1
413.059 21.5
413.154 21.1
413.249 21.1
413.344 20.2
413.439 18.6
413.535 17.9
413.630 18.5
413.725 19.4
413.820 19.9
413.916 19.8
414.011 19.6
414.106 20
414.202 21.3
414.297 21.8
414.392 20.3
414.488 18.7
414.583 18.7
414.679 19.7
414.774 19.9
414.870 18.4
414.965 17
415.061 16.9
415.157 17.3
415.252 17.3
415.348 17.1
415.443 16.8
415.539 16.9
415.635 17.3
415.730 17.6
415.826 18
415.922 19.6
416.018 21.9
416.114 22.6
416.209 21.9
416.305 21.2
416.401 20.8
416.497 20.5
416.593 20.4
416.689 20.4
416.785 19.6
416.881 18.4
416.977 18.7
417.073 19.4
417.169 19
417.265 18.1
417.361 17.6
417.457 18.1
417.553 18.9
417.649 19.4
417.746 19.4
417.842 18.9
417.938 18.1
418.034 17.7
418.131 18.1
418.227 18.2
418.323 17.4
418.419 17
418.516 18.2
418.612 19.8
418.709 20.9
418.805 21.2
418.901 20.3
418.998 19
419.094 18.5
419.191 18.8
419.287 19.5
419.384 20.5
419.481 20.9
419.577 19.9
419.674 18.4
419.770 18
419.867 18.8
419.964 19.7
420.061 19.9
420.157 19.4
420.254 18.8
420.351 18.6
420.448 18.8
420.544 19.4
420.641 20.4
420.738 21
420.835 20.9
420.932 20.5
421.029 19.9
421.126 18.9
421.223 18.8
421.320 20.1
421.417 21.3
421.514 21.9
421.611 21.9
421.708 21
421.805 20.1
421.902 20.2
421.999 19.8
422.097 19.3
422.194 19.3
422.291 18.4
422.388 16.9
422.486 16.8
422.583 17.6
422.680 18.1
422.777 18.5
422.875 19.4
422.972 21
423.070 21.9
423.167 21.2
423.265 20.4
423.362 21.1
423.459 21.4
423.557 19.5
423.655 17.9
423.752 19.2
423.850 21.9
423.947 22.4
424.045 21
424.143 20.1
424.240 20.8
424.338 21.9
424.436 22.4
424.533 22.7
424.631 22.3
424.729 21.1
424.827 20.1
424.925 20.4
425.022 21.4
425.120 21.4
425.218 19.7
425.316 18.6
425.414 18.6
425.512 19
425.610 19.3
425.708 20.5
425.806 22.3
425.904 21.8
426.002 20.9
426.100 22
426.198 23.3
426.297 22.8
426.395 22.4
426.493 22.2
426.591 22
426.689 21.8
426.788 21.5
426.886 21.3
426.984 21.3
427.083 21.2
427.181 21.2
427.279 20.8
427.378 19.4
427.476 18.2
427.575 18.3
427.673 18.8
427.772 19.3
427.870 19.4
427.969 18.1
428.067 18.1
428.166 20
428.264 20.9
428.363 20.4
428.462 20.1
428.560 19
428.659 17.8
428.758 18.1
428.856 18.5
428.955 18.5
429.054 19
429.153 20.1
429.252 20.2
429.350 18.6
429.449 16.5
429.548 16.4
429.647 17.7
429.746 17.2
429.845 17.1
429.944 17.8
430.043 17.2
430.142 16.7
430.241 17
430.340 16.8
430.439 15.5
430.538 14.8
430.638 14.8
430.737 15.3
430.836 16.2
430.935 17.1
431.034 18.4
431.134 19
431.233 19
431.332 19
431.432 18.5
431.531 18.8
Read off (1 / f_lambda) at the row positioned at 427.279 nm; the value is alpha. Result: 0.048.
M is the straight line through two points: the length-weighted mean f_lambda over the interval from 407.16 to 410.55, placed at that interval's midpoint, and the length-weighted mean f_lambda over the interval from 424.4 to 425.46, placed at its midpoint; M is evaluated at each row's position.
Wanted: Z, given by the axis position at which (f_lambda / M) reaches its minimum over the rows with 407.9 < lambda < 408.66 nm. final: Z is 407.955 nm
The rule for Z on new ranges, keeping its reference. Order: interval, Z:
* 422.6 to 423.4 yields 422.680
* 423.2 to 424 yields 423.655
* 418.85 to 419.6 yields 419.094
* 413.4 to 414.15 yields 413.535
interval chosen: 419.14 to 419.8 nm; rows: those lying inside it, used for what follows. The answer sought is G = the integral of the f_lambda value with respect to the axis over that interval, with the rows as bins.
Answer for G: 12.8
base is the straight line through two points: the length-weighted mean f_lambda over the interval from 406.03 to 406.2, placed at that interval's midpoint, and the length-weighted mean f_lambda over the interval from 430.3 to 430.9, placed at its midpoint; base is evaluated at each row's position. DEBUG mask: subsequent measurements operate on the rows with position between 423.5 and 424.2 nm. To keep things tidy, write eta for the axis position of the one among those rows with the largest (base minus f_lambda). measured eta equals 423.655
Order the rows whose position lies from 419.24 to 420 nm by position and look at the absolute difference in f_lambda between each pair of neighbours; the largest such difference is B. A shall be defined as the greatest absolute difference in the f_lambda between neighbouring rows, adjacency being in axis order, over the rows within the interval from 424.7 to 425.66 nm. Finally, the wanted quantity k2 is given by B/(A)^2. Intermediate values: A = 1.70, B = 1.50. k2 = 0.52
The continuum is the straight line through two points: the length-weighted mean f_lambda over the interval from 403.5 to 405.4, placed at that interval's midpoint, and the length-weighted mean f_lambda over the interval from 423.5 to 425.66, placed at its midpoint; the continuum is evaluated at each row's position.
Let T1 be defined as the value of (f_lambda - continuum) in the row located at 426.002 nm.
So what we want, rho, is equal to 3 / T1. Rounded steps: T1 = 0.4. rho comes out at 8.1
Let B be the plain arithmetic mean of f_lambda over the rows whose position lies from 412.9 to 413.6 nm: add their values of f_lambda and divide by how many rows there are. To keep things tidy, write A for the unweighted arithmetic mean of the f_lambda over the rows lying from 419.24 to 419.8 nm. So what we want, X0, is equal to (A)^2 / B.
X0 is 18.7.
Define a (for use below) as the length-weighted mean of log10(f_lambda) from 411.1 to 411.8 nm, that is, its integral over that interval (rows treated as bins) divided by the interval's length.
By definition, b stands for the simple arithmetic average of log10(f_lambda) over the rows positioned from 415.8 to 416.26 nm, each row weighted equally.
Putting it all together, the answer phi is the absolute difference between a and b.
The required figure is 0.0310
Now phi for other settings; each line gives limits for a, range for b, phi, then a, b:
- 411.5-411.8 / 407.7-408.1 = 0.0163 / 1.28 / 1.27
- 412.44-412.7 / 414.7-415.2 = 0.0208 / 1.23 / 1.25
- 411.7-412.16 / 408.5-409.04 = 0.0324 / 1.30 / 1.33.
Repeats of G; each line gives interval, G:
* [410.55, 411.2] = 12.1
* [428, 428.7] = 13.6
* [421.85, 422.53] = 12.7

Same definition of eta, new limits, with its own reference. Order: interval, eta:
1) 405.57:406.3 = 406.174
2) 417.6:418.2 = 418.034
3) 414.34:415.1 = 415.061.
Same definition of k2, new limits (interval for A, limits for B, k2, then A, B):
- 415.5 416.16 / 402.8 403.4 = 0.42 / 2.30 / 2.20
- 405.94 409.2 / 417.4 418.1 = 0.28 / 1.70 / 0.80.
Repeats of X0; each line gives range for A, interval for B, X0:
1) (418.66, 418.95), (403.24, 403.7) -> 22.4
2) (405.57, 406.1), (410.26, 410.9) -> 20.1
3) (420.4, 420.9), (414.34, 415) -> 21.3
